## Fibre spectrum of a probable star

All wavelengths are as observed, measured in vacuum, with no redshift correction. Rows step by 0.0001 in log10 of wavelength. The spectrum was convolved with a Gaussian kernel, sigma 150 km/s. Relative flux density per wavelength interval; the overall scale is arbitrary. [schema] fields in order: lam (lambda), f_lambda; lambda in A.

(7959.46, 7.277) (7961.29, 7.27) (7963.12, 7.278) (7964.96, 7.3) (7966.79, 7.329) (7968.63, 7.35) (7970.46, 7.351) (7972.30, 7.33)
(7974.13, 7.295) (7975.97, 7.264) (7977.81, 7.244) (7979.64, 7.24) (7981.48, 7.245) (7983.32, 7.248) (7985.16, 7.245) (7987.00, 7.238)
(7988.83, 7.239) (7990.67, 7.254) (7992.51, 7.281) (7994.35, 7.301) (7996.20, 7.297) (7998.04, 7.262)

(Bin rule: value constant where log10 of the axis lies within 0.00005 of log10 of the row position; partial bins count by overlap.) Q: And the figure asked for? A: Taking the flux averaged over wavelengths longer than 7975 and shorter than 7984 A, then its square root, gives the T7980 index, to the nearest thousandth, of 2.692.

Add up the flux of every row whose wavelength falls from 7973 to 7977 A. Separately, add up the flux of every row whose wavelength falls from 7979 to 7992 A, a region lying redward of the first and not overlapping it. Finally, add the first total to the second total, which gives 65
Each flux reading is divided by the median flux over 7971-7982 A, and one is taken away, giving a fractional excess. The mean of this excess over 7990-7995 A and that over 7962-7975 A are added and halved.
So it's 0.0061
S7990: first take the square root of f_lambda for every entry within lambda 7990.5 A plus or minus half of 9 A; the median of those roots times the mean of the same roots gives 7.26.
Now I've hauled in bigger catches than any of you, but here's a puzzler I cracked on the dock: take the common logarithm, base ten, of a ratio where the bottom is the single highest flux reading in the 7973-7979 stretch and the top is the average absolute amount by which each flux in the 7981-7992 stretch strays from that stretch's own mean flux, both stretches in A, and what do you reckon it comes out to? -3.24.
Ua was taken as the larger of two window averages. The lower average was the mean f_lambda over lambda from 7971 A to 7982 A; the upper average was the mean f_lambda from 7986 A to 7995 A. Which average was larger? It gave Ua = 7.27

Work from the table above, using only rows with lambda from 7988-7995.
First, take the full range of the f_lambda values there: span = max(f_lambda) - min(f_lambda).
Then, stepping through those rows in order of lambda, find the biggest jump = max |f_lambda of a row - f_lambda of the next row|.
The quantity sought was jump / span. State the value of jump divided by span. 0.44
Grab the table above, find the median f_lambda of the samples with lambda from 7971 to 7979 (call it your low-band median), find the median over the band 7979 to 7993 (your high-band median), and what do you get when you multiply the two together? 52.7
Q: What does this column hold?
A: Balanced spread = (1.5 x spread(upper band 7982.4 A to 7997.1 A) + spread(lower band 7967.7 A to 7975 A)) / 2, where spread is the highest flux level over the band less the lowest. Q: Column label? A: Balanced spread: 0.075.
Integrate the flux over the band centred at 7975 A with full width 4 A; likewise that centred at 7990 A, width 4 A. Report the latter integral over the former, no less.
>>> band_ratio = 1.0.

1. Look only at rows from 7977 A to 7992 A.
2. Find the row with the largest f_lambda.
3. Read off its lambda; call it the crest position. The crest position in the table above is 7990.67 A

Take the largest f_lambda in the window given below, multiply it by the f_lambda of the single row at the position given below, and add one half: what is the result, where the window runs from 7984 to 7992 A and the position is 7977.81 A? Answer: 53.0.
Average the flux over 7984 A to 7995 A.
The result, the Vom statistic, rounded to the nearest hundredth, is 7.26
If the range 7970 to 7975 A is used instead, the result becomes 7.33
